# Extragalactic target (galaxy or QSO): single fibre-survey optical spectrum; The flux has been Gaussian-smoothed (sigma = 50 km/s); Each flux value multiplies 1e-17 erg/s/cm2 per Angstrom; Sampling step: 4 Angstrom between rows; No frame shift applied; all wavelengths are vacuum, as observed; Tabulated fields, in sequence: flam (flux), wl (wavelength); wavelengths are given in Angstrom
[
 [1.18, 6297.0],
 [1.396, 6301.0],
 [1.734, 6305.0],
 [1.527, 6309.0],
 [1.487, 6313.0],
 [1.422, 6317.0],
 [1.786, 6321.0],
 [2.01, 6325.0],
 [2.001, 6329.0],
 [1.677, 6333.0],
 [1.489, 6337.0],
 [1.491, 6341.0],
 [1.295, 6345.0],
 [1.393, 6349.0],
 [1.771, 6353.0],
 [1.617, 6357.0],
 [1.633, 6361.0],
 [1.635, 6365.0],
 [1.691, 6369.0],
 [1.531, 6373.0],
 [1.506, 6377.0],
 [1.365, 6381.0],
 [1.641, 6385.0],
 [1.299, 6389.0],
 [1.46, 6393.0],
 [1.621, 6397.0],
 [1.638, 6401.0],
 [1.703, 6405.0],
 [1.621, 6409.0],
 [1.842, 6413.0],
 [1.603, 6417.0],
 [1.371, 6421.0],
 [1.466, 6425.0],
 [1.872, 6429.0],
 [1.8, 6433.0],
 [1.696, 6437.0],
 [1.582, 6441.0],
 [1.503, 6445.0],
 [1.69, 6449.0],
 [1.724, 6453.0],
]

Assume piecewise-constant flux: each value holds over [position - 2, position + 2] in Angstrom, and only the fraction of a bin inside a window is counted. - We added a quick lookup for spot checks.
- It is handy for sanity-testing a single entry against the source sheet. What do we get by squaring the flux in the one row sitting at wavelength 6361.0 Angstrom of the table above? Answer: 2.7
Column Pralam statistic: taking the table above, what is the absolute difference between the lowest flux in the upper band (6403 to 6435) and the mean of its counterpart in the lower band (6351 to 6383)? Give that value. 0.22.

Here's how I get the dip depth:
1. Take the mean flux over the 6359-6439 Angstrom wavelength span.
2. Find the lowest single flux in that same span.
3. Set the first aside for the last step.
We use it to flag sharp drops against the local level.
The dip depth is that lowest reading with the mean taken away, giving -0.30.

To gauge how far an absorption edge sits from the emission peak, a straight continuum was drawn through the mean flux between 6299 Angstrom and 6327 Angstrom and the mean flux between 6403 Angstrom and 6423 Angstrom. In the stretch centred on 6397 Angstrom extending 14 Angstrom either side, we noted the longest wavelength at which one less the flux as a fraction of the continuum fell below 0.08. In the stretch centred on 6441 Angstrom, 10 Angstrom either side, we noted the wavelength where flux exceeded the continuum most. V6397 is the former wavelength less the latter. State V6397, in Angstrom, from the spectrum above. -24 Angstrom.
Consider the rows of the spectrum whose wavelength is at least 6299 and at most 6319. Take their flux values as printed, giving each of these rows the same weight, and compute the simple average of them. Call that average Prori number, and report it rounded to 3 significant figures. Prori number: 1.51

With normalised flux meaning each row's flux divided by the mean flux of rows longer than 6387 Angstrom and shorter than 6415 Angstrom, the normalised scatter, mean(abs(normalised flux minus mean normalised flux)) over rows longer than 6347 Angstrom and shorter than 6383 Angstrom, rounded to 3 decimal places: 0.068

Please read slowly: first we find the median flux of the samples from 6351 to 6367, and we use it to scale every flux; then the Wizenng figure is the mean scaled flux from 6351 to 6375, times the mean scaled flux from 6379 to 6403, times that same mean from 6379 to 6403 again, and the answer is 0.85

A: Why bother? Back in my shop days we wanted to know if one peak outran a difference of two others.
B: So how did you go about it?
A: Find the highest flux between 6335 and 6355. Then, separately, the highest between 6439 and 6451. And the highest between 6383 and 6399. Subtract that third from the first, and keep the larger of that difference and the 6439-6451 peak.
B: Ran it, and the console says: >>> 1.69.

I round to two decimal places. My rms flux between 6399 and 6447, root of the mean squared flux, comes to 1.65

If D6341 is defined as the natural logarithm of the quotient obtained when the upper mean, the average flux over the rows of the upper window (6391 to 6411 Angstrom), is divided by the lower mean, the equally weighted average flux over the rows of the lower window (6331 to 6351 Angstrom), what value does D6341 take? 0.091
